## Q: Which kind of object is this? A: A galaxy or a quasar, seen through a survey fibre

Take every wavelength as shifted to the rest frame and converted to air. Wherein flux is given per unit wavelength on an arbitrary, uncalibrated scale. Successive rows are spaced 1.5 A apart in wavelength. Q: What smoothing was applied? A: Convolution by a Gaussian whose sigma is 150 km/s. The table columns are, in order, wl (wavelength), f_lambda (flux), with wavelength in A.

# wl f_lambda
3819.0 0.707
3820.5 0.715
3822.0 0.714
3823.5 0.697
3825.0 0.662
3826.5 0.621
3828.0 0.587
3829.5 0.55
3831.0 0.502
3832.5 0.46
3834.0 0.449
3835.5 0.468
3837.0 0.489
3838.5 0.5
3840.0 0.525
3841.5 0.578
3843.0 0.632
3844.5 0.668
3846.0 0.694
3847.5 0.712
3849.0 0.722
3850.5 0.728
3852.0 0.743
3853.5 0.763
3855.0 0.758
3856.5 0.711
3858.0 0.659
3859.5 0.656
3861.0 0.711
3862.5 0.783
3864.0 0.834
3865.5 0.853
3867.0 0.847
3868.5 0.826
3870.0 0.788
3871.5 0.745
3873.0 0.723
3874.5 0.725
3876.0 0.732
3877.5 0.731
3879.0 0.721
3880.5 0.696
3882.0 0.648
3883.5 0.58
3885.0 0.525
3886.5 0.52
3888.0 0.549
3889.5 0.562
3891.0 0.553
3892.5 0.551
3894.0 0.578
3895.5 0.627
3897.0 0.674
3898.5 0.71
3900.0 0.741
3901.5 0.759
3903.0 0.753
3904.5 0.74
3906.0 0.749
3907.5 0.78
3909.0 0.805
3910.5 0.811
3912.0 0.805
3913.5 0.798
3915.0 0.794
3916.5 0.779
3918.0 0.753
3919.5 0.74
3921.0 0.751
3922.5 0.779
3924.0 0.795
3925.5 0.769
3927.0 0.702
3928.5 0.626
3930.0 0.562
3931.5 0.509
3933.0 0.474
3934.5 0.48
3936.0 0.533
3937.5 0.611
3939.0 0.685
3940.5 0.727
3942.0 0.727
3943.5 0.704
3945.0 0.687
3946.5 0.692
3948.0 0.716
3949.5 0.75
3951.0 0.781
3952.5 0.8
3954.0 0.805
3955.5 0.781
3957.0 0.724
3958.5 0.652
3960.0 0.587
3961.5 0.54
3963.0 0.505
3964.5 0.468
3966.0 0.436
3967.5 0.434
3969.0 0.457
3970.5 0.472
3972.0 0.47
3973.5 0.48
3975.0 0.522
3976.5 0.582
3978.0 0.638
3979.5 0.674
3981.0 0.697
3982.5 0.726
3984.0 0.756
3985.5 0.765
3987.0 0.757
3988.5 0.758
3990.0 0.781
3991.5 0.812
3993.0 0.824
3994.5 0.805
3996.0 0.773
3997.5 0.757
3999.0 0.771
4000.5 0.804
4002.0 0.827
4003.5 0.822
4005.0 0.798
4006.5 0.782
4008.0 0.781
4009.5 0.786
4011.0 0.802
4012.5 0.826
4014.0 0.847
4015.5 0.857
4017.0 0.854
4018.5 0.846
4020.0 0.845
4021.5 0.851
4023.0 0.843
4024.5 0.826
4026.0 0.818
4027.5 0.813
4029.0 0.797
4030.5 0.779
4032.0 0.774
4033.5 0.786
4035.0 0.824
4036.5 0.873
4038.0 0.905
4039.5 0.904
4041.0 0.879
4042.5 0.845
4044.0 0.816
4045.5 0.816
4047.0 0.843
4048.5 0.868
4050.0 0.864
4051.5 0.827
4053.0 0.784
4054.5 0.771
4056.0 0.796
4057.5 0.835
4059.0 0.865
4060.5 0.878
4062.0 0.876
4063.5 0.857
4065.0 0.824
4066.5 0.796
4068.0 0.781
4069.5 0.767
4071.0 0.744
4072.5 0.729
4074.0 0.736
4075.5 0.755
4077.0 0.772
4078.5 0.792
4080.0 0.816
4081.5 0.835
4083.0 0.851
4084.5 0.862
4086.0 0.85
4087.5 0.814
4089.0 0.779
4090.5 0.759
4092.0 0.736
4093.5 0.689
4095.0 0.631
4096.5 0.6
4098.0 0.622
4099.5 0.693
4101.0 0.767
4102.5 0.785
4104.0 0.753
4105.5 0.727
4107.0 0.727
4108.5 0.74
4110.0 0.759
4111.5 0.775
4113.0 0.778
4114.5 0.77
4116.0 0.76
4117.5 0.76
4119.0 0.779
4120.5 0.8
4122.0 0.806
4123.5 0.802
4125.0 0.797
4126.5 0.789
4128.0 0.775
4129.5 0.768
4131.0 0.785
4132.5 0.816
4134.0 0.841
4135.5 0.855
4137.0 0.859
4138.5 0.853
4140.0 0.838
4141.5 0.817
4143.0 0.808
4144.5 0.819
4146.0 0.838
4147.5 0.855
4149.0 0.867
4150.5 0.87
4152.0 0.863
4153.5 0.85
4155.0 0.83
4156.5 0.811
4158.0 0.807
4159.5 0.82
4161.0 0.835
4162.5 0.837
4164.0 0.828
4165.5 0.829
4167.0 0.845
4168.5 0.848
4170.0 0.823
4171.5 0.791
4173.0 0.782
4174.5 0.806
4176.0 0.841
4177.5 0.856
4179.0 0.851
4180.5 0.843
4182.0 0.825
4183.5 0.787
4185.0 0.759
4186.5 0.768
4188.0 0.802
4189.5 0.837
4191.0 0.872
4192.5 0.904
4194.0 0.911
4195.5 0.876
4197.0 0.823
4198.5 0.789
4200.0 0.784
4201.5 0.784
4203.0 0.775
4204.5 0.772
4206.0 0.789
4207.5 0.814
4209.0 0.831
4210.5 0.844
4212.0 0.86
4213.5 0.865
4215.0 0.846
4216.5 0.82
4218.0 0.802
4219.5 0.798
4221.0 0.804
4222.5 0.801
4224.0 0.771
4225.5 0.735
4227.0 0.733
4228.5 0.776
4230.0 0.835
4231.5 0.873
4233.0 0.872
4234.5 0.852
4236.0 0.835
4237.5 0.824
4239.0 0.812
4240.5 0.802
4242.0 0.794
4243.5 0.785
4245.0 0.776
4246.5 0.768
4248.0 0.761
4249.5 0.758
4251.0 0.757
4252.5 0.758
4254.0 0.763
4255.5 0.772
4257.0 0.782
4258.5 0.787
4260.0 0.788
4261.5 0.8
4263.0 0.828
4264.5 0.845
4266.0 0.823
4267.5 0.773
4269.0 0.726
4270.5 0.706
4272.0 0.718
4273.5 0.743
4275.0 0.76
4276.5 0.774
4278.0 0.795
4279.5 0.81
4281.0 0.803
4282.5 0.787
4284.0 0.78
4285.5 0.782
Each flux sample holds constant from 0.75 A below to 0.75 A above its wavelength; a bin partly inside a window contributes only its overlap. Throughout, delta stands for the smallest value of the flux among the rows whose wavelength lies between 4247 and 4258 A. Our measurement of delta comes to 0.757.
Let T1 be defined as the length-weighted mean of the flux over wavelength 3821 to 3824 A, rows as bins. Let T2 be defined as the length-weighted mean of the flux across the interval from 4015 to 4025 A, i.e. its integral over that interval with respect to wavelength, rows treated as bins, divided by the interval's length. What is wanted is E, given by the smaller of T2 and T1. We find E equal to 0.71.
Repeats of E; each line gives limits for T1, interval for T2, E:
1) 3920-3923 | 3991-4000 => 0.76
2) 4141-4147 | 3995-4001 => 0.78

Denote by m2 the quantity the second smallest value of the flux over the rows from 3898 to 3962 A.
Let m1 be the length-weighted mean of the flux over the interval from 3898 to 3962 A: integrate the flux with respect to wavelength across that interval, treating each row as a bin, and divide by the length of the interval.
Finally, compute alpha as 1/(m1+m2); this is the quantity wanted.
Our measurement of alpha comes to 0.84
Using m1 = 0.71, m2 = 0.48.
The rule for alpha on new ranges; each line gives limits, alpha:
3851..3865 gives 0.72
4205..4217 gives 0.61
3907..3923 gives 0.65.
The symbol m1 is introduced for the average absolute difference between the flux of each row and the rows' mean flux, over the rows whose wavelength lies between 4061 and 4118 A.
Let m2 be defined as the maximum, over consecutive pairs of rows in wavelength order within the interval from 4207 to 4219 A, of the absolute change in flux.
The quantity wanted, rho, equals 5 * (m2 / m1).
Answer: 2.9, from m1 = 0.045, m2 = 0.026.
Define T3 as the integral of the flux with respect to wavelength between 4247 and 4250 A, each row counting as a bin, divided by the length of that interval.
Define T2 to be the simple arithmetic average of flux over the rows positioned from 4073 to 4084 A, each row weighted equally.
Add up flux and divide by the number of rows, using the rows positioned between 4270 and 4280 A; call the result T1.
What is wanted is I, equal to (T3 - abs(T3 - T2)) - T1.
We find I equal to -0.03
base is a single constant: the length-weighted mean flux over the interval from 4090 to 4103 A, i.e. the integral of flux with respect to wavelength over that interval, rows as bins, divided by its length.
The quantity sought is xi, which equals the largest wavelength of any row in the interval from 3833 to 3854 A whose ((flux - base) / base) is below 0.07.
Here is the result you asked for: 3852.0 A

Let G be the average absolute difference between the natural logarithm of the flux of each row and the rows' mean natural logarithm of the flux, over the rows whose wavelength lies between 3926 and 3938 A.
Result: 0.11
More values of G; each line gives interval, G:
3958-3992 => 0.19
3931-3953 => 0.15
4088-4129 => 0.06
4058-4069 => 0.04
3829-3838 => 0.06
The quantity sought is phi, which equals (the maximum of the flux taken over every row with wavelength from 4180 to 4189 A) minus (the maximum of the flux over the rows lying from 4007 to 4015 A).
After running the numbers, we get 0.00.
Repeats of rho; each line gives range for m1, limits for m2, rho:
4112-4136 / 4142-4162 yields 4.7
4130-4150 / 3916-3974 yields 19.7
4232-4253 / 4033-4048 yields 7.9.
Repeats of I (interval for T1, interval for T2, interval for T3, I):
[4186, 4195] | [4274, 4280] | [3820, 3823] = -0.21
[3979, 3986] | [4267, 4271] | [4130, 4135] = 0.01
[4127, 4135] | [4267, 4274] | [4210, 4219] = -0.06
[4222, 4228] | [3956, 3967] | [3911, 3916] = -0.20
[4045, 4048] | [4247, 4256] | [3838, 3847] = -0.38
